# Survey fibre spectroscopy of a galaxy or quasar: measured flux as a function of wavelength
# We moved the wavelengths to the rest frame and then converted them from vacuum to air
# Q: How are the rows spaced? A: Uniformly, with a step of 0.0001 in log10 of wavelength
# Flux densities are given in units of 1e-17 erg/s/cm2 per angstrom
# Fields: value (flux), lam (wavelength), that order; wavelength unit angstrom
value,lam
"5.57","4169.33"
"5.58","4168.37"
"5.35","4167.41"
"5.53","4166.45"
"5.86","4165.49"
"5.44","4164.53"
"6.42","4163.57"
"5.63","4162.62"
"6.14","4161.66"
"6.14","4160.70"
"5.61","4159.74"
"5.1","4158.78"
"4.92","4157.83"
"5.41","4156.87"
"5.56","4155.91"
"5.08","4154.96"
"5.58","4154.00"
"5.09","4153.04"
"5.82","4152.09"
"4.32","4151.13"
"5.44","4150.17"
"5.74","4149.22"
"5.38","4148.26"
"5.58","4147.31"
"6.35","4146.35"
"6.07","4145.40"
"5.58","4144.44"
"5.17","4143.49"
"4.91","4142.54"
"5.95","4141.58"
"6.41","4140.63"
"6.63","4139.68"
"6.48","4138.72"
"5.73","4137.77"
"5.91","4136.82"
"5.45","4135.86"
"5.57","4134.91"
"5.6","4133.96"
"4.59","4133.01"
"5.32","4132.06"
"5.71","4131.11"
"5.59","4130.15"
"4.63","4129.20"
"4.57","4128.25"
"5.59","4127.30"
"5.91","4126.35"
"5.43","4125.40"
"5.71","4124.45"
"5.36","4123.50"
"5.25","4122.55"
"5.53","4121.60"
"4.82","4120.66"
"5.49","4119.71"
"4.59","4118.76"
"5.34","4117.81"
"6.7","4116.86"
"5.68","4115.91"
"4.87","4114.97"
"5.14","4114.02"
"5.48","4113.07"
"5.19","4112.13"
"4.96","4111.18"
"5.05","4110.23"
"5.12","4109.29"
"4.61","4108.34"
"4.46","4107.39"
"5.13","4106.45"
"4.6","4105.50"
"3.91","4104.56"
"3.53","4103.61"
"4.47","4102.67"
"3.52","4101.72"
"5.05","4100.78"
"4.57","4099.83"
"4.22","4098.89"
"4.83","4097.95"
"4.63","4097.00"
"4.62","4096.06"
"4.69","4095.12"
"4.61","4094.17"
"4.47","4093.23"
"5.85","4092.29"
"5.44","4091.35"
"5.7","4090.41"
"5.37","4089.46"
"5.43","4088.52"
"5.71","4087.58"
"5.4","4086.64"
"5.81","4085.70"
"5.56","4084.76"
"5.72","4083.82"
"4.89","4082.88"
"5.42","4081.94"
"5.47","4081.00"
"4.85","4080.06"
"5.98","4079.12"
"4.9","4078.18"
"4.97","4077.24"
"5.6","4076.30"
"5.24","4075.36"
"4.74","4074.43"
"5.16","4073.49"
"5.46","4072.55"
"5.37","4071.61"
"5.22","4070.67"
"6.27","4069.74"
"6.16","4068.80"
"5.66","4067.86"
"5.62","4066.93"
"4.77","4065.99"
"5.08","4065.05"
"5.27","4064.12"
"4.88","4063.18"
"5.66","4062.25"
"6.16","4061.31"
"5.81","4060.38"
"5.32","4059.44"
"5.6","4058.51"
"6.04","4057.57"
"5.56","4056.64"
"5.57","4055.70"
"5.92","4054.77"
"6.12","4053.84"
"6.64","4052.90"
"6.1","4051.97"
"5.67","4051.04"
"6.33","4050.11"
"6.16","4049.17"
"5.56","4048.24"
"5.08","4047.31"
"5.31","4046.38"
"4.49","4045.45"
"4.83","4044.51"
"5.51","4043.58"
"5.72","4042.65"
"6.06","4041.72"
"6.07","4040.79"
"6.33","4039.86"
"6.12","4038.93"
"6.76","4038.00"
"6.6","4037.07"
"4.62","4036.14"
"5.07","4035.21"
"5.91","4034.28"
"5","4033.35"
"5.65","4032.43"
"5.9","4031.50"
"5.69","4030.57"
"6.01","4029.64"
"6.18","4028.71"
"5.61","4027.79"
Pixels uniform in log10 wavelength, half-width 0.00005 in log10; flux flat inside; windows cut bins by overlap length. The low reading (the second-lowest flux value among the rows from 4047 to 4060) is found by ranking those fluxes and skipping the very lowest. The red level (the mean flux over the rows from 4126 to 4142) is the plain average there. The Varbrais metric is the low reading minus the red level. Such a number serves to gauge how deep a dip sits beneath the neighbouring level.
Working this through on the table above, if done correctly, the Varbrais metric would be -0.3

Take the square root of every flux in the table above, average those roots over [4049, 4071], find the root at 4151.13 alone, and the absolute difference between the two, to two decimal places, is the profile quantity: 0.31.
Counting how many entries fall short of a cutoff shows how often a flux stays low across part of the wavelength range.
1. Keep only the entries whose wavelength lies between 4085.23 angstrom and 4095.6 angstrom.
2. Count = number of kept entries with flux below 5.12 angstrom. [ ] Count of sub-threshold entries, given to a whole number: 3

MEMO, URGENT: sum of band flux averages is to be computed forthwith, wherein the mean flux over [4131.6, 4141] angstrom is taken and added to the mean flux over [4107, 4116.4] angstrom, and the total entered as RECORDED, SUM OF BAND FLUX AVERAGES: 10.8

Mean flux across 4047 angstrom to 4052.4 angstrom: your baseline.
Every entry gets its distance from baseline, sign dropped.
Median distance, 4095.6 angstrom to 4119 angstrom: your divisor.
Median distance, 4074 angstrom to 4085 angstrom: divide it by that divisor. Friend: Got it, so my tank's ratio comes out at 0.5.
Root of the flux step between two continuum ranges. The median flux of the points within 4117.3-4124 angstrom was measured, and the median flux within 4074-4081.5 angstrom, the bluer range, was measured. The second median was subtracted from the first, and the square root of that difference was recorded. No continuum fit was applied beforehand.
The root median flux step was 0.48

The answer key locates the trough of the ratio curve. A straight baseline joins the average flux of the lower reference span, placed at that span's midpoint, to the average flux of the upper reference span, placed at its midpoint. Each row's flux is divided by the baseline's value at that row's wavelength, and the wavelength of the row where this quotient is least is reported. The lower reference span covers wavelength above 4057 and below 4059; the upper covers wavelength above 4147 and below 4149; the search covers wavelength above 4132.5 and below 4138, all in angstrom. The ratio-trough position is 4133.01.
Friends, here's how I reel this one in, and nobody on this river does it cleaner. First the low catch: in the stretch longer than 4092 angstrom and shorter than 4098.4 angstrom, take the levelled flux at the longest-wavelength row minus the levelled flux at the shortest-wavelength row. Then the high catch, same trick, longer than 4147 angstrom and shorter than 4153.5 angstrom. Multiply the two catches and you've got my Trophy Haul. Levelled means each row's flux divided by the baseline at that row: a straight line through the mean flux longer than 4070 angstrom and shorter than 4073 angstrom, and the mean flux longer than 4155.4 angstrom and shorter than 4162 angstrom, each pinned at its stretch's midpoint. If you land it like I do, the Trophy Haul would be 0.017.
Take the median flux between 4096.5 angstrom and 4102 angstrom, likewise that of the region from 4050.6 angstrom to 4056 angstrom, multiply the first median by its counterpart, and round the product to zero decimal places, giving 28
